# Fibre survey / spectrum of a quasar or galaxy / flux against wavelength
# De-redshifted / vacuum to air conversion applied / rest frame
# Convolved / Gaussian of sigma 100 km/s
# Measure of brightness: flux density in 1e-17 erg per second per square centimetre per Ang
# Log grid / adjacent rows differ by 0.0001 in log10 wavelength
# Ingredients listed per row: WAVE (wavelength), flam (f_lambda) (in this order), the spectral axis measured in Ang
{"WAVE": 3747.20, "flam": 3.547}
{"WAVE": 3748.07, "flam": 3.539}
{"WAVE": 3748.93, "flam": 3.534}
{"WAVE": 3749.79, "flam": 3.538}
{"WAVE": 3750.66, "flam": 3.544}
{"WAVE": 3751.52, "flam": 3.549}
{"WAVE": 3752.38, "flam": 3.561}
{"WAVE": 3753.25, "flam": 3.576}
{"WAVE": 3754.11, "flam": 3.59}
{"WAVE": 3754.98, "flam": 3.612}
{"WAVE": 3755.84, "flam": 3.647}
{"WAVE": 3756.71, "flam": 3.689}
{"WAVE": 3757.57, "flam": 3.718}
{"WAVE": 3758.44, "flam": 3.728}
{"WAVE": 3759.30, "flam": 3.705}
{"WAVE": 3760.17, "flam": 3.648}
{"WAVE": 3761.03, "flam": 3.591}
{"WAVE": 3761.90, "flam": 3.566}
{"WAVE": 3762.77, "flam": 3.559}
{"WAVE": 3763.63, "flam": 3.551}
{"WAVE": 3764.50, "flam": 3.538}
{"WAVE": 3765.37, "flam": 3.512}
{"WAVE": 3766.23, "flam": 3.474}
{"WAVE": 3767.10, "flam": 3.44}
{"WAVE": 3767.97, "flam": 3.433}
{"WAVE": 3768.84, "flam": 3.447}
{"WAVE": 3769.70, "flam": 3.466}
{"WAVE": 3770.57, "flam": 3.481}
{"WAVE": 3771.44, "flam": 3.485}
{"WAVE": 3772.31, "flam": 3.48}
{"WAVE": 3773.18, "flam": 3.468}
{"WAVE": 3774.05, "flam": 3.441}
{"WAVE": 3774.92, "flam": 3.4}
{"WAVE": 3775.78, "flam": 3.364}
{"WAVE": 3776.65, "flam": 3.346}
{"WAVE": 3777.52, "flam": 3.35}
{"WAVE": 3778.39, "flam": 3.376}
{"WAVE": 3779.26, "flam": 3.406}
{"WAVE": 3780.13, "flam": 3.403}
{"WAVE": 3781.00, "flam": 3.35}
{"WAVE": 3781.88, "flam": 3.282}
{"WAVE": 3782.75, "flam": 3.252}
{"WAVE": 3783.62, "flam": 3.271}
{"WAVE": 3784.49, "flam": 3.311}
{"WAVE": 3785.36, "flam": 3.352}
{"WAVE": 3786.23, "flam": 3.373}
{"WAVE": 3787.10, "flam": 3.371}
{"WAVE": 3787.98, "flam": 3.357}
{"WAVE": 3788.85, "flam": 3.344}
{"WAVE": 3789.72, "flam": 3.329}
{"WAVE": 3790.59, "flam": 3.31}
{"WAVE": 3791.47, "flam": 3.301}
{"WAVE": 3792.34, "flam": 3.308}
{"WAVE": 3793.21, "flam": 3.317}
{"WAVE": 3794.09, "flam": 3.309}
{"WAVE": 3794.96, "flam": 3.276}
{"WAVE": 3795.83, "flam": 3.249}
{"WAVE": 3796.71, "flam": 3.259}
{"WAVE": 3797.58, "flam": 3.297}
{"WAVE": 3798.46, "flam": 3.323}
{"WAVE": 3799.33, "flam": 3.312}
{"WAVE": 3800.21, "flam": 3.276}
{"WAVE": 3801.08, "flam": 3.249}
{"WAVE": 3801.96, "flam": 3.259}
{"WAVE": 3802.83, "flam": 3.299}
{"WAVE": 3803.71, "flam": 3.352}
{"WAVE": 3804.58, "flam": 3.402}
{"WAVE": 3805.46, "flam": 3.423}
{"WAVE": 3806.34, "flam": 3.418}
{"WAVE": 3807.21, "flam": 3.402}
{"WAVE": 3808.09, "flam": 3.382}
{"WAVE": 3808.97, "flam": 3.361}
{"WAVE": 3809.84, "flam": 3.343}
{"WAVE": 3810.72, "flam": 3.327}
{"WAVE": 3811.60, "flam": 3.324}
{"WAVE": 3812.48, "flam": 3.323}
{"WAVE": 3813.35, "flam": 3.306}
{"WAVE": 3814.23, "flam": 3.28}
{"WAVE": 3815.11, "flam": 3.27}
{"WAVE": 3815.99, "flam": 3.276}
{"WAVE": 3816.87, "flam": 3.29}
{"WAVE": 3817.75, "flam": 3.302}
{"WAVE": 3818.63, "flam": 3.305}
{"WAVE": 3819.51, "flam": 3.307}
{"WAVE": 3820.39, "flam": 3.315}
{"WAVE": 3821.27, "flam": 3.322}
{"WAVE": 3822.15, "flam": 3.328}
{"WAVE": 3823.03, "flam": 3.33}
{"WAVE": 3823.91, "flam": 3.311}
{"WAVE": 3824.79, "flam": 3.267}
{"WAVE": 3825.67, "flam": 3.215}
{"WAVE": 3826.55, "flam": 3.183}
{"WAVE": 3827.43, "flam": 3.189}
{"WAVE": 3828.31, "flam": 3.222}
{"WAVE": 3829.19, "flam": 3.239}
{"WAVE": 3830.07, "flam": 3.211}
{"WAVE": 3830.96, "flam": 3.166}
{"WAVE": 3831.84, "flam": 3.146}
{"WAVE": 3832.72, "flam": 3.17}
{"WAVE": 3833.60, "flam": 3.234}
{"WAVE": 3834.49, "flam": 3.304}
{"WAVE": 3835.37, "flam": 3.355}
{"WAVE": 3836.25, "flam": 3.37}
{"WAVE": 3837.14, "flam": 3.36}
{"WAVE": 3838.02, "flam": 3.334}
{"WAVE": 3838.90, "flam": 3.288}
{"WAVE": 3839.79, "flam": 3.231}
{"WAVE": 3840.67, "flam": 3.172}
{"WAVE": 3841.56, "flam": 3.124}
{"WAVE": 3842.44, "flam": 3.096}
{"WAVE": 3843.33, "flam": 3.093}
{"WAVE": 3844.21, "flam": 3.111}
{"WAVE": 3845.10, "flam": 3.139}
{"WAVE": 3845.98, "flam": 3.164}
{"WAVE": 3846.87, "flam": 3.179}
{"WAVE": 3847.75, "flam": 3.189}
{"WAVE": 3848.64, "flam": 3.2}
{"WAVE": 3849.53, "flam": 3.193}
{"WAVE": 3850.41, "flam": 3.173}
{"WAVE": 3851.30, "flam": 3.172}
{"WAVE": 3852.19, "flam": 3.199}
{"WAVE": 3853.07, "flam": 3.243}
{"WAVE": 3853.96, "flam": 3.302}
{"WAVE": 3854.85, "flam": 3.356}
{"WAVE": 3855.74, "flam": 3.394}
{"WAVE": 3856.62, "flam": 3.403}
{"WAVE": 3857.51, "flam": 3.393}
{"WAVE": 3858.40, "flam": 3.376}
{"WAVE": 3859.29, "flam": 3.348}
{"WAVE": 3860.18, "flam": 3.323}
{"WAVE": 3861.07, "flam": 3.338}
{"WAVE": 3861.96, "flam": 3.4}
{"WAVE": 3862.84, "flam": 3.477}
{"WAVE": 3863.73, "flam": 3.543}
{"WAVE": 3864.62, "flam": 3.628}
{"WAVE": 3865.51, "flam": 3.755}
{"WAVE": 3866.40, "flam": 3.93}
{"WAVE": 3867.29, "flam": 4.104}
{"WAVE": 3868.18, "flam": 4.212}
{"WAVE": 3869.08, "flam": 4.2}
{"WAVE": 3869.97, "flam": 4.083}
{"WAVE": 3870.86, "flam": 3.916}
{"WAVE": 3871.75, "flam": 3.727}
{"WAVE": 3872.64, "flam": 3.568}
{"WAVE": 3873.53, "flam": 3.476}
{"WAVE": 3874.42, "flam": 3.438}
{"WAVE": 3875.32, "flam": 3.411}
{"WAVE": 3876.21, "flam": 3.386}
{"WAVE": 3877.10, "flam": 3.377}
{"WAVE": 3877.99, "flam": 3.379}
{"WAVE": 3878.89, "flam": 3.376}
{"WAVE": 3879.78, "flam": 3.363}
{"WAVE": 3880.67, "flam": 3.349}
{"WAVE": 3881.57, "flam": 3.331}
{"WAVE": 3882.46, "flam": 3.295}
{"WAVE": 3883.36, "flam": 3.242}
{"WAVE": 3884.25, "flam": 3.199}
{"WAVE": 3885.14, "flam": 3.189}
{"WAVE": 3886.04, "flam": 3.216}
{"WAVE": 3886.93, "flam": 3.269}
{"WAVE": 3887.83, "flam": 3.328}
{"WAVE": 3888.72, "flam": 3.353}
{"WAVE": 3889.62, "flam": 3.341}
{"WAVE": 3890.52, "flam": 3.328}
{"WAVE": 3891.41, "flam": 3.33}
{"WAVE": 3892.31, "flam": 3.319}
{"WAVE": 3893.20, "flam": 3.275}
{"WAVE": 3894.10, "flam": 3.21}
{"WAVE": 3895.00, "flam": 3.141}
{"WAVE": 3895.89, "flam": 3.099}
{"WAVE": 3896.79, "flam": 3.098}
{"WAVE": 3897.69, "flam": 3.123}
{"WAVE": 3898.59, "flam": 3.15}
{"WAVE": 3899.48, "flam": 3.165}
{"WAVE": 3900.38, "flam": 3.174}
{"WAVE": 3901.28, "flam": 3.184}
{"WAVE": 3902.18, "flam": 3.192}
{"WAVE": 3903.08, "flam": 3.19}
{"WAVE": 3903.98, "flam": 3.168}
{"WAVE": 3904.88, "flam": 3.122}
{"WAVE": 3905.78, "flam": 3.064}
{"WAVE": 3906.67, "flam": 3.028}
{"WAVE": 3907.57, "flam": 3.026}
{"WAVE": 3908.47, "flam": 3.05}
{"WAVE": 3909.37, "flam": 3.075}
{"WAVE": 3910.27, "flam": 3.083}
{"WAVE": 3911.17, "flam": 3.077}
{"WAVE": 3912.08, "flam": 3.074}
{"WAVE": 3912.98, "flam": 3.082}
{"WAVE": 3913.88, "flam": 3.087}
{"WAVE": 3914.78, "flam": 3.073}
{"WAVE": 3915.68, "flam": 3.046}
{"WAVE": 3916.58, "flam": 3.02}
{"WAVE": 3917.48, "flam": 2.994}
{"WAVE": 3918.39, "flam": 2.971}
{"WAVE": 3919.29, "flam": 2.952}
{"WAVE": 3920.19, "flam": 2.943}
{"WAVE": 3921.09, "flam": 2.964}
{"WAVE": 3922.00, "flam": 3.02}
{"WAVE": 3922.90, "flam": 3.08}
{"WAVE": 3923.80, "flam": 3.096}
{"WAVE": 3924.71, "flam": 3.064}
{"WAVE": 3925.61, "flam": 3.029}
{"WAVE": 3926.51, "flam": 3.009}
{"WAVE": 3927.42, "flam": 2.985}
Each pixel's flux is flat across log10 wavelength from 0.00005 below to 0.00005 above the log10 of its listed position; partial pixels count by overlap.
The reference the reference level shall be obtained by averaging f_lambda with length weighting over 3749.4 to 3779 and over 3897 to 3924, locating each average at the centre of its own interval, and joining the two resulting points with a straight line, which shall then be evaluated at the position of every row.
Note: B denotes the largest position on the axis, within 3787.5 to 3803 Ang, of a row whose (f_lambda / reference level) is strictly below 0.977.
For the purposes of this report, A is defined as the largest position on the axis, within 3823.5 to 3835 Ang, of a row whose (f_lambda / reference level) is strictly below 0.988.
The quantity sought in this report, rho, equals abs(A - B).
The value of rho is 30.8 Ang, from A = 3833.60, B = 3802.83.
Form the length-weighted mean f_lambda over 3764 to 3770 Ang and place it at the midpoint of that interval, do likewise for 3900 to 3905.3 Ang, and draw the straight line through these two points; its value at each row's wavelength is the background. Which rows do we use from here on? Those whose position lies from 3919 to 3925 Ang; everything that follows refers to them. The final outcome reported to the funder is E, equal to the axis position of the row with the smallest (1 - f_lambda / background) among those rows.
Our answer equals 3923.80 Ang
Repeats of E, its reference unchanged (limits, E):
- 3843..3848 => 3847.75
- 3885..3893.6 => 3888.72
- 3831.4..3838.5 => 3836.25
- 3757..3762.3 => 3758.44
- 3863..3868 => 3867.29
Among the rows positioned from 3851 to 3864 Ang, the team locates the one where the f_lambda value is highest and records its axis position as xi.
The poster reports 3863.73 Ang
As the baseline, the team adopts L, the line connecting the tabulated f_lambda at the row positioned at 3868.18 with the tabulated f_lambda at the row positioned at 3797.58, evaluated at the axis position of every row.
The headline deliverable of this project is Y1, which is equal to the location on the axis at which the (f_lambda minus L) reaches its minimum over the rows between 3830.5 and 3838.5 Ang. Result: 3831.84 Ang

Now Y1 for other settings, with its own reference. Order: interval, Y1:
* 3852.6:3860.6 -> 3860.18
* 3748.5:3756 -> 3751.52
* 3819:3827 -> 3826.55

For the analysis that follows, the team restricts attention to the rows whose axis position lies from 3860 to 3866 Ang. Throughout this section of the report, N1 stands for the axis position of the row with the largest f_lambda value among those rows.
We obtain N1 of 3865.51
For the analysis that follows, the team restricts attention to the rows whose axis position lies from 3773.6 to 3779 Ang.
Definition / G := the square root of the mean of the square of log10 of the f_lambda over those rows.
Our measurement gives 0.529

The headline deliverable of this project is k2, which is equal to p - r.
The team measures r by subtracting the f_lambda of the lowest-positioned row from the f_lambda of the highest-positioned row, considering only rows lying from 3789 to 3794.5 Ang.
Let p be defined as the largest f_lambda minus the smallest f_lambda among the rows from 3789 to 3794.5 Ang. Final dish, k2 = 0.05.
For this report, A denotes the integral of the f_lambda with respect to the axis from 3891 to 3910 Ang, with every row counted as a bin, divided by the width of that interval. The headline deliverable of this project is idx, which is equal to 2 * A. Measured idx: 6.3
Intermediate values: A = 3.15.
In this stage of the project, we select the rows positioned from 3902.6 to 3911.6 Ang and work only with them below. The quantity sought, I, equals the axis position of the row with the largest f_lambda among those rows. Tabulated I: 3903.08 Ang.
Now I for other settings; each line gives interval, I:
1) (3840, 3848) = 3847.75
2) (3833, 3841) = 3836.25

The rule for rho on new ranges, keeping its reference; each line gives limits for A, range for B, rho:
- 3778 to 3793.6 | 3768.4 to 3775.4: 18.3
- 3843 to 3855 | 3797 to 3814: 49.4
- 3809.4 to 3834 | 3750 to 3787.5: 46.5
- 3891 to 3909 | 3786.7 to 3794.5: 113.5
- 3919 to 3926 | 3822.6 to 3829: 92.8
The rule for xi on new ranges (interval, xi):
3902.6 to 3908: 3903.08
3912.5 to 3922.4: 3913.88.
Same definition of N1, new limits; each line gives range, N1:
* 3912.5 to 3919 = 3913.88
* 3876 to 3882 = 3876.21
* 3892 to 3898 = 3892.31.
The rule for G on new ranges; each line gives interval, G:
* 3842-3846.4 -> 0.494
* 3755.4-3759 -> 0.568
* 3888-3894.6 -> 0.520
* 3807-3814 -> 0.525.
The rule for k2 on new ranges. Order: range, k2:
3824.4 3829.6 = 0.11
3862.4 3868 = 0.00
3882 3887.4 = 0.13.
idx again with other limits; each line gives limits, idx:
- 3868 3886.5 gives 7.0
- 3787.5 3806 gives 6.6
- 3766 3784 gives 6.8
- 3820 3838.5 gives 6.5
